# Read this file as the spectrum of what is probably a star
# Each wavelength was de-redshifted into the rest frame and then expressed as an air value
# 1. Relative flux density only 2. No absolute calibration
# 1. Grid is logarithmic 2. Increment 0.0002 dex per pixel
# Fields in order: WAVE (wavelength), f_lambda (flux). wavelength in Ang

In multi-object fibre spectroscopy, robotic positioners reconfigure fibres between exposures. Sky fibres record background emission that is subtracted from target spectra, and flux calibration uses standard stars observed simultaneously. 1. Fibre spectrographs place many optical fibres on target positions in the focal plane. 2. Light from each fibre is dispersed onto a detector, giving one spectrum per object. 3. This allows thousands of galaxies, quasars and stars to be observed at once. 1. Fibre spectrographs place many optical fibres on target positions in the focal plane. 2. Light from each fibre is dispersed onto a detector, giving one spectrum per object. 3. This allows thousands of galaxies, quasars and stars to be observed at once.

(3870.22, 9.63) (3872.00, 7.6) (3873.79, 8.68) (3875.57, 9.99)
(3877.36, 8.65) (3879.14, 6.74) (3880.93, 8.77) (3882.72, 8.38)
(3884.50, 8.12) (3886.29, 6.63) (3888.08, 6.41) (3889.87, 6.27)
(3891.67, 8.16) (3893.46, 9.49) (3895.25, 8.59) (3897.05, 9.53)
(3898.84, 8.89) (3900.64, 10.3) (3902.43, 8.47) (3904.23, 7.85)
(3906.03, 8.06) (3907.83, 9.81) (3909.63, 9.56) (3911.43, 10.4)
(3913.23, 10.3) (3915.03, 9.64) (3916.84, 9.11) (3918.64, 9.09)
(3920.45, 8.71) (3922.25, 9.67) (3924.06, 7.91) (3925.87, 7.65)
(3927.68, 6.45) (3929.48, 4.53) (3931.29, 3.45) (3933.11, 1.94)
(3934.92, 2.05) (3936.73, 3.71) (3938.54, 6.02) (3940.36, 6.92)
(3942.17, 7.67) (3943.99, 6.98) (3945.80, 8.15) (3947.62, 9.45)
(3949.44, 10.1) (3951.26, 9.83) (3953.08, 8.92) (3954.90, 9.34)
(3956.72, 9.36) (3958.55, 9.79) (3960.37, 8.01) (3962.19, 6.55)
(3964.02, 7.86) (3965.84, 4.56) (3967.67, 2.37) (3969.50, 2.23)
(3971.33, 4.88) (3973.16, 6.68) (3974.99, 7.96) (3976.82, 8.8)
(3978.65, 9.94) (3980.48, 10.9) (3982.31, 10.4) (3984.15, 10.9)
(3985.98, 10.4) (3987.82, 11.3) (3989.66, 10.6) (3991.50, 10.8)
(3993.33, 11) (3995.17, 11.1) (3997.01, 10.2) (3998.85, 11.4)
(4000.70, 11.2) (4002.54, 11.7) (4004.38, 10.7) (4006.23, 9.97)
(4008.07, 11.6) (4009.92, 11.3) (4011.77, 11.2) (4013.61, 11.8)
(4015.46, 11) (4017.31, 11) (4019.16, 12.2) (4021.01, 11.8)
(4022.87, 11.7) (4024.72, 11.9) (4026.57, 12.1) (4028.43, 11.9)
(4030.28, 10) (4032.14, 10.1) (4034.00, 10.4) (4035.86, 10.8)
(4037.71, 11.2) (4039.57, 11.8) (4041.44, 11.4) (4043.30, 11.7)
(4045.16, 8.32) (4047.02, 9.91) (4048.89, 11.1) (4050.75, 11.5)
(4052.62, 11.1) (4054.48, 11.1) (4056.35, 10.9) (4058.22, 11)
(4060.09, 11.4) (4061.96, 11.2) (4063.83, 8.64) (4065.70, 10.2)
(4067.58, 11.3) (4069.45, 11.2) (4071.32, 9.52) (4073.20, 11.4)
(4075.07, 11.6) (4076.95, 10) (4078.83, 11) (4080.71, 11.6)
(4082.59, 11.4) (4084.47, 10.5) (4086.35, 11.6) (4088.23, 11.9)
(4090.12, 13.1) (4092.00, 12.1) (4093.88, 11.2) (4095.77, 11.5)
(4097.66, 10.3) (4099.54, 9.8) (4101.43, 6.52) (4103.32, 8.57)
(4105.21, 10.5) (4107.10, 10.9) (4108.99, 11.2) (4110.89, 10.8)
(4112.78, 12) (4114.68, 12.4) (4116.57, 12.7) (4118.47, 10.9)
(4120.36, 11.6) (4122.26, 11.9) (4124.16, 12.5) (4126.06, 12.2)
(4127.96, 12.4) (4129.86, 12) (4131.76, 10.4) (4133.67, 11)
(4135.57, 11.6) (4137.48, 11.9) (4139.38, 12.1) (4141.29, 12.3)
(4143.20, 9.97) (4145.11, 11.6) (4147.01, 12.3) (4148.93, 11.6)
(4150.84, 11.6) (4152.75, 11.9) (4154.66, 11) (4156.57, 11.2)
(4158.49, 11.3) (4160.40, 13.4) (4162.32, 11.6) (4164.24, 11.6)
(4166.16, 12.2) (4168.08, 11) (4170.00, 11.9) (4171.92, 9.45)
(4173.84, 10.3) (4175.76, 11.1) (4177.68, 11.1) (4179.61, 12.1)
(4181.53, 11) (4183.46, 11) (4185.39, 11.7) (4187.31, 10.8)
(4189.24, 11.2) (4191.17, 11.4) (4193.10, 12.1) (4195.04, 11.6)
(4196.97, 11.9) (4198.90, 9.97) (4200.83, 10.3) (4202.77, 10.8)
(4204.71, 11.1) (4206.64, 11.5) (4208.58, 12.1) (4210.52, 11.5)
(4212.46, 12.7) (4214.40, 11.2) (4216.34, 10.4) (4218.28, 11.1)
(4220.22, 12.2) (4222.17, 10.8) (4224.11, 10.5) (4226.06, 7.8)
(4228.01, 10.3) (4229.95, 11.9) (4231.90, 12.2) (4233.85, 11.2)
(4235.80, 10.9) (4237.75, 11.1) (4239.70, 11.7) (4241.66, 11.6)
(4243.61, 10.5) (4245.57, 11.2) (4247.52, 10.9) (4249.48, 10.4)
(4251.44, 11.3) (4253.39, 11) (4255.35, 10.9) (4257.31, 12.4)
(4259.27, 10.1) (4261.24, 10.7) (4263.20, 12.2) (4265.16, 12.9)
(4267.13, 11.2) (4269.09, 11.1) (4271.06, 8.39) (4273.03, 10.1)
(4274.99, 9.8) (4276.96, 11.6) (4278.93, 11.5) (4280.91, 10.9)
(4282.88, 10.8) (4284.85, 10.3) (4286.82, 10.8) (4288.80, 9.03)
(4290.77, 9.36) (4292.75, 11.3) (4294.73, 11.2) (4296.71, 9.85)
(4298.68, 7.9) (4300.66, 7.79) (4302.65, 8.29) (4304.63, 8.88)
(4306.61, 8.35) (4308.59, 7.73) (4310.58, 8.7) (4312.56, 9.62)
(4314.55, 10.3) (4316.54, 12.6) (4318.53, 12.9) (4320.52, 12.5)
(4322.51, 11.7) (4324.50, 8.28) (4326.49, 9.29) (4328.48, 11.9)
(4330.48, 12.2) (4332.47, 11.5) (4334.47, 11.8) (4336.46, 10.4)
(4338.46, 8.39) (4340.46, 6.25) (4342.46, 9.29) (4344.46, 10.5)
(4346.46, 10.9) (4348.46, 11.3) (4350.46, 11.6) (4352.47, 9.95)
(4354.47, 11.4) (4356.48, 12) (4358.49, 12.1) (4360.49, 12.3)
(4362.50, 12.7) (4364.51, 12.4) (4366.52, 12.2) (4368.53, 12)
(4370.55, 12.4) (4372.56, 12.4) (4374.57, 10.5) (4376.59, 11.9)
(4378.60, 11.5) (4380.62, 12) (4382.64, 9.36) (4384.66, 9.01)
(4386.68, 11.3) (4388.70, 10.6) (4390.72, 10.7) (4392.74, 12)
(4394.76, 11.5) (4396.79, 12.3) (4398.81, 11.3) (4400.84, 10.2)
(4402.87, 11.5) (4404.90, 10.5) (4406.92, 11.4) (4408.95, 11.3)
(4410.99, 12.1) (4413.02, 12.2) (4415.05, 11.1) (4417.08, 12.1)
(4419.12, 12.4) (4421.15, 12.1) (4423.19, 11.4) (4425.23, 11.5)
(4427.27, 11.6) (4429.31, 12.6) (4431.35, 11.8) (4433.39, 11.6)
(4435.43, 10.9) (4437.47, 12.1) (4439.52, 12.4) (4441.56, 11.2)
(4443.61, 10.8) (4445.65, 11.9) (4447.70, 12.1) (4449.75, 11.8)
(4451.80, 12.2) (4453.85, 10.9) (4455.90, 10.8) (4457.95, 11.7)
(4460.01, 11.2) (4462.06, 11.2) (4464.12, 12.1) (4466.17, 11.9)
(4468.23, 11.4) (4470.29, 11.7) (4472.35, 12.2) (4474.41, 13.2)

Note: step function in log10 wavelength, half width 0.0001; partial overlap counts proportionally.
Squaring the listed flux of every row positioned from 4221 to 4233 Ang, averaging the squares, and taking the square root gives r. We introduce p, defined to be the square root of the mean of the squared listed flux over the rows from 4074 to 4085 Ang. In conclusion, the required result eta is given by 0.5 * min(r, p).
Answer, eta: 5.34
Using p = 11.0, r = 10.7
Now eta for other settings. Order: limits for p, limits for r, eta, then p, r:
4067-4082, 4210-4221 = 5.49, 11.0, 11.5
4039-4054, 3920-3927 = 4.26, 10.9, 8.5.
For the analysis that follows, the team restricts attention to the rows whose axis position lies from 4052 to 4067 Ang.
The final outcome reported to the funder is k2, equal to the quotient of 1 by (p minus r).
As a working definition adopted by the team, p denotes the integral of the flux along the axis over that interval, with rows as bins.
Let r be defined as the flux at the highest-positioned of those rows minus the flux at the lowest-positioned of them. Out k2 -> 0.0062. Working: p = 160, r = -0.9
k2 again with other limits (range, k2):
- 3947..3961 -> 0.0075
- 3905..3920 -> 0.0071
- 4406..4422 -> 0.0053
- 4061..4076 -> 0.0063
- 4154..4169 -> 0.0057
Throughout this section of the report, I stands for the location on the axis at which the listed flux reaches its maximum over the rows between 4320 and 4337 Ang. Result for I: 4320.52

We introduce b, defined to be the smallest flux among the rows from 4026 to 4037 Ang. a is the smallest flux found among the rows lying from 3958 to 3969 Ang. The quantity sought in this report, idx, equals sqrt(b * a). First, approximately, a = 2.37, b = 10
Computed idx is 4.9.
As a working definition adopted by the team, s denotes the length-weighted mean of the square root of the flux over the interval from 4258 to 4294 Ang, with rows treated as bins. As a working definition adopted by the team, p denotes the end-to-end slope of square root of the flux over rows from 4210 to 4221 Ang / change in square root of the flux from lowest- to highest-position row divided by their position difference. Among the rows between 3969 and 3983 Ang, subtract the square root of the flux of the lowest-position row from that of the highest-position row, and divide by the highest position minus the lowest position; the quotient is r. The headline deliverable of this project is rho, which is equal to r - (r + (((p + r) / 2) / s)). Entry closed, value -0.0223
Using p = 0.010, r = 0.135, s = 3.3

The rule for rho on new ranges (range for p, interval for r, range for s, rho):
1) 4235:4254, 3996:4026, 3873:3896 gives -0.0018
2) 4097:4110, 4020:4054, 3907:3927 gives -0.0015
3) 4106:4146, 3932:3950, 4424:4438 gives -0.0164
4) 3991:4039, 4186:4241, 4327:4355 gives -0.0006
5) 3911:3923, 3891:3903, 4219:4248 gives 0.0009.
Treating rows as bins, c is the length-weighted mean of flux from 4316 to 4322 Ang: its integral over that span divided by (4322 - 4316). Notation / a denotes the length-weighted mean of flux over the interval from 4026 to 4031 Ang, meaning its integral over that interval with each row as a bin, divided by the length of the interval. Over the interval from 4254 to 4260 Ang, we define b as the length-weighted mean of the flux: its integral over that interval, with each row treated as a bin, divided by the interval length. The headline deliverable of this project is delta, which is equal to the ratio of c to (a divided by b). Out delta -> 12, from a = 11.3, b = 11.2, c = 12.6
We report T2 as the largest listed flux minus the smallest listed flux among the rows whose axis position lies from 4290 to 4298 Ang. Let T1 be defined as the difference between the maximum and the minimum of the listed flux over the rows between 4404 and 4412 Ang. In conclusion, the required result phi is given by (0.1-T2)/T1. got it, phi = -1.15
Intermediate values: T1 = 1.6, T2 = 1.9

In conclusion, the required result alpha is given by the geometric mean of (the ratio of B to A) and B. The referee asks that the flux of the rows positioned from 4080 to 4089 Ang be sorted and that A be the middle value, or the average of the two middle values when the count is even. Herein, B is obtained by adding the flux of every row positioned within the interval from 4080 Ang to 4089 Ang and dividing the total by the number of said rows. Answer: 3.35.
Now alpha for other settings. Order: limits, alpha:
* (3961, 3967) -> 2.47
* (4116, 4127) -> 3.45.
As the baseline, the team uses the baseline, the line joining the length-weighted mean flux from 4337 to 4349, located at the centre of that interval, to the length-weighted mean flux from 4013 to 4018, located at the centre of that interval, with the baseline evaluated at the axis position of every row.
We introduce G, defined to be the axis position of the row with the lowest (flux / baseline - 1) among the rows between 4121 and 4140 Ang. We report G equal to 4131.76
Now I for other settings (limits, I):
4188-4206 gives 4193.10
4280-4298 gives 4292.75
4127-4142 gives 4127.96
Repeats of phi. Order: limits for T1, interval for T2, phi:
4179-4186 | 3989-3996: -0.36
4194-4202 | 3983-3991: -0.41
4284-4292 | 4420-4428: -0.34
